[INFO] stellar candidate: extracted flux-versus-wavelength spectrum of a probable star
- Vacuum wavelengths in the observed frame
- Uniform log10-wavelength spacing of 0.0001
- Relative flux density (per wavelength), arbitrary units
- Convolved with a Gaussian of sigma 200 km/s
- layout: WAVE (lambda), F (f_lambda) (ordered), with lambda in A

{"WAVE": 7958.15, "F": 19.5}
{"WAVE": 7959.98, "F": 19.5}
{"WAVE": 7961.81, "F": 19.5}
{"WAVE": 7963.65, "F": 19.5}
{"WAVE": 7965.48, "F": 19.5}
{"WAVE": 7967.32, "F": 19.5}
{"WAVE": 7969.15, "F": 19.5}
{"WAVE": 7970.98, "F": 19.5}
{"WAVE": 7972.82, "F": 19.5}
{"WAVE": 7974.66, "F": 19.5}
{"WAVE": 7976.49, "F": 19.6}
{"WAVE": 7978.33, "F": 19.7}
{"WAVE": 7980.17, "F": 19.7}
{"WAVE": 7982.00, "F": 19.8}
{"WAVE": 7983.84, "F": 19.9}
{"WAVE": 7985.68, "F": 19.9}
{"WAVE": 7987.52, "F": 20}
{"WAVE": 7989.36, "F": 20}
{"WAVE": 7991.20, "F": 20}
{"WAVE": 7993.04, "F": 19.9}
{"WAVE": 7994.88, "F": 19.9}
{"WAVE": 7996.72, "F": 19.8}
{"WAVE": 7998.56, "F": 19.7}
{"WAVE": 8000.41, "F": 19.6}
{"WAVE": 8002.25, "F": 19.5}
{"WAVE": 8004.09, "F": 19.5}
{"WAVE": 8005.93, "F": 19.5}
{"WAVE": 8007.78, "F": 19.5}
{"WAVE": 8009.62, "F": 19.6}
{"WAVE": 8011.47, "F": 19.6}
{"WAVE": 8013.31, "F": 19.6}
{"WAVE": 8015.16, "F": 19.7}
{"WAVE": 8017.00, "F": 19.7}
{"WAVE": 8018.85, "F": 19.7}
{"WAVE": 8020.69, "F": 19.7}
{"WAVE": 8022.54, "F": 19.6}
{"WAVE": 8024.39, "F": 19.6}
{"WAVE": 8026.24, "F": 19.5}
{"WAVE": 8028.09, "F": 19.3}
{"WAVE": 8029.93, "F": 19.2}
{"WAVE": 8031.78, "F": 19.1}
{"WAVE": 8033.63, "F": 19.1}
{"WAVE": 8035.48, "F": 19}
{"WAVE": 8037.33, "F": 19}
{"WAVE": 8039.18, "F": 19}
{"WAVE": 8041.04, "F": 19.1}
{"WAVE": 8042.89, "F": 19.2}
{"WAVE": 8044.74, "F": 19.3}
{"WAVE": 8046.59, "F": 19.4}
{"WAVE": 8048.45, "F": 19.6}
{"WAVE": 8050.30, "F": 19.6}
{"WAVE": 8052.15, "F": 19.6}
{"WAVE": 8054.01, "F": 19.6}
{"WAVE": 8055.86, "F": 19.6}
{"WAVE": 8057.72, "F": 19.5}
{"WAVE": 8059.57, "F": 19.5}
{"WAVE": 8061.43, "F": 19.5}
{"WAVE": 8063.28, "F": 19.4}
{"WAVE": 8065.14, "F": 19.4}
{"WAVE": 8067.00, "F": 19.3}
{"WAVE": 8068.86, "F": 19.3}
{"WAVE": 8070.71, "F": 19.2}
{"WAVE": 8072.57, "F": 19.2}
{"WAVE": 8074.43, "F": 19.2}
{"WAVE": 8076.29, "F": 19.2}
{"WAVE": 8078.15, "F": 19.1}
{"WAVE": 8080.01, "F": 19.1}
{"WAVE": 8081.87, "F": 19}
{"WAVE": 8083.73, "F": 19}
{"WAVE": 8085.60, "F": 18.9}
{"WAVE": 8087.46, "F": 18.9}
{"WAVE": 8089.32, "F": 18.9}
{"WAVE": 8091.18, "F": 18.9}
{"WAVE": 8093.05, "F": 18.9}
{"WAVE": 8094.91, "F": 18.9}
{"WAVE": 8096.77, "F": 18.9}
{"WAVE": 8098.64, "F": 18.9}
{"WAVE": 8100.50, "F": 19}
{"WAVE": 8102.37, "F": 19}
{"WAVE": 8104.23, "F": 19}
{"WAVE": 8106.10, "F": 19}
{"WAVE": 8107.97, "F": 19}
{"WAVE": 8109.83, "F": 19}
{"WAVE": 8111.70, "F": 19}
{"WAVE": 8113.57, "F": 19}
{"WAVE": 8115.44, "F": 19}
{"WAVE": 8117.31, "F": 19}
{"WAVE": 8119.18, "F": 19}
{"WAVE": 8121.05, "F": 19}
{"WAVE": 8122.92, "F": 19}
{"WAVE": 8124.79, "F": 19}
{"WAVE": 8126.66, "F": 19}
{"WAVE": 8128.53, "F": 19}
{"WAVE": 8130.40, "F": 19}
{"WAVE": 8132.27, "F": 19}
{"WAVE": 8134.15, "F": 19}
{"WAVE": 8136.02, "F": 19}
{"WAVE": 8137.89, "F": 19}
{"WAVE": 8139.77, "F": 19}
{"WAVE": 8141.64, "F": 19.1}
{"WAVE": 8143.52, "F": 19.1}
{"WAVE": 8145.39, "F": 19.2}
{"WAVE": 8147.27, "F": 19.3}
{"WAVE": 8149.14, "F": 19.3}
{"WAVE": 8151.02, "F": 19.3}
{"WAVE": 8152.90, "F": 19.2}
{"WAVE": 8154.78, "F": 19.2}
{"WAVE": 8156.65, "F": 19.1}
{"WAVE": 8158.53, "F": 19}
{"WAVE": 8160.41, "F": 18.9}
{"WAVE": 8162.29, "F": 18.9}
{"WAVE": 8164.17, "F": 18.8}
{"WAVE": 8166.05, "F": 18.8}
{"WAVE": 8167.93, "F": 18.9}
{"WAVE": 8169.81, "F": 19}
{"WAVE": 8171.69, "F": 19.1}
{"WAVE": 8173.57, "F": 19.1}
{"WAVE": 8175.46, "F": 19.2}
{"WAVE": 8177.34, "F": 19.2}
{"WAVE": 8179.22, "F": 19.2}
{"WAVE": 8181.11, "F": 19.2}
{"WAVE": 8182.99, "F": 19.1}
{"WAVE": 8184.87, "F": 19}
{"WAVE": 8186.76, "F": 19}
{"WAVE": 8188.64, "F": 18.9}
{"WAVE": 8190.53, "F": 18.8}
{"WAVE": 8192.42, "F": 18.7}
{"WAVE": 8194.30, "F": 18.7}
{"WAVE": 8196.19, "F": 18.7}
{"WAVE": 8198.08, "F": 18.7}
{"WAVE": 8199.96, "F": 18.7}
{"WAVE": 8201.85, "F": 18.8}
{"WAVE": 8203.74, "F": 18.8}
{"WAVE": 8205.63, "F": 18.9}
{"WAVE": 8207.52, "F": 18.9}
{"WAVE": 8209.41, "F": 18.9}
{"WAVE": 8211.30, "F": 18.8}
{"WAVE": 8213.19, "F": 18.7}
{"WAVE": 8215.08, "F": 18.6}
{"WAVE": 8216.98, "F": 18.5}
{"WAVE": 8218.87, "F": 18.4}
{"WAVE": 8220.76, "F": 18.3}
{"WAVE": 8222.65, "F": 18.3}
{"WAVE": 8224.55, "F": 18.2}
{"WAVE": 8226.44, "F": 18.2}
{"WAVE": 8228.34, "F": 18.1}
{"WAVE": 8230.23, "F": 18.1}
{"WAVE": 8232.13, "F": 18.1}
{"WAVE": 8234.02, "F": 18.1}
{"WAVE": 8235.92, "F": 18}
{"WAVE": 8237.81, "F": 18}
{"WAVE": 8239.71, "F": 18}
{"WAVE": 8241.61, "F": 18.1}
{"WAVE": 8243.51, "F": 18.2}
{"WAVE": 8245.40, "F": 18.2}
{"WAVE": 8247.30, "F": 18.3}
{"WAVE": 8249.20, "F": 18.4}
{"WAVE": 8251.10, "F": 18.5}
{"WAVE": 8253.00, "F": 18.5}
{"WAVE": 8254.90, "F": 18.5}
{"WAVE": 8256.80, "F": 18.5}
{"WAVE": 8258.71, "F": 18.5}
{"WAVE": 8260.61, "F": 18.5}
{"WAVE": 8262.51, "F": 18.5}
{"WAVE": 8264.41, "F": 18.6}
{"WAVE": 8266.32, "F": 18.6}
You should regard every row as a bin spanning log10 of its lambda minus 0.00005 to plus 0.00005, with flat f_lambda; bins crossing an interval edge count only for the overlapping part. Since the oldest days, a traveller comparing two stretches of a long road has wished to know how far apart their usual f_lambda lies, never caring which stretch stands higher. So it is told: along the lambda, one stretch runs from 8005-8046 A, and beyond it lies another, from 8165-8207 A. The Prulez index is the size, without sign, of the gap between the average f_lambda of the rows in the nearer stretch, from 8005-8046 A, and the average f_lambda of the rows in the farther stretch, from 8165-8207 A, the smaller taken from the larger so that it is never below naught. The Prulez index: 0.46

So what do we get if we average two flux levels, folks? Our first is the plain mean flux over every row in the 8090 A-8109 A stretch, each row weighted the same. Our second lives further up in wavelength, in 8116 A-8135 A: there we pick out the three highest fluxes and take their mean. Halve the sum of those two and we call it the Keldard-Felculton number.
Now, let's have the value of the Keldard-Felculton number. 19.0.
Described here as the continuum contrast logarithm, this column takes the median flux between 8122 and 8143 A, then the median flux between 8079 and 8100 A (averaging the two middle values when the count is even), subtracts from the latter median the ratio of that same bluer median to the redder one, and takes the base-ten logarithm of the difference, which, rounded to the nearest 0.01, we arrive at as 1.25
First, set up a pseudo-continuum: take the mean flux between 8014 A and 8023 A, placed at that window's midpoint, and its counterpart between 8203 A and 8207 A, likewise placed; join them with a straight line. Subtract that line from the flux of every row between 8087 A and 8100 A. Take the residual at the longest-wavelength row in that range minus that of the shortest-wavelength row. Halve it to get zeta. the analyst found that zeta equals 0.02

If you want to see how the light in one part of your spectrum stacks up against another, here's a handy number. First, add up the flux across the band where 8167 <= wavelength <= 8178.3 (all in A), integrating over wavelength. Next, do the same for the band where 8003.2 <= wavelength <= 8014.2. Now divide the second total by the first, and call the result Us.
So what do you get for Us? 1.00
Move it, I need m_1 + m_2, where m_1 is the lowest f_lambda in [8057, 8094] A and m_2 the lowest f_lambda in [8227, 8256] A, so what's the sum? 36.9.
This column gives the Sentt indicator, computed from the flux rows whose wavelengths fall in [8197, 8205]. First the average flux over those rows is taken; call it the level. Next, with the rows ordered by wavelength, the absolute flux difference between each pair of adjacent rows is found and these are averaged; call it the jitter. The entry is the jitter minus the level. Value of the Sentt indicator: -18.7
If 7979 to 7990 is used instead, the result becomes -19.8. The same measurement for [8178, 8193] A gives -18.9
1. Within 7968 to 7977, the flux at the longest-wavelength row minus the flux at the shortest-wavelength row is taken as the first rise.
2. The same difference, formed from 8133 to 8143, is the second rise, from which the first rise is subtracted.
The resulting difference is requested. 0.0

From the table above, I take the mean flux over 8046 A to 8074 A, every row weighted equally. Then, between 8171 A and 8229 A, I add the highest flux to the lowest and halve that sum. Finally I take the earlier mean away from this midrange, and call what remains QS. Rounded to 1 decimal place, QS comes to -0.8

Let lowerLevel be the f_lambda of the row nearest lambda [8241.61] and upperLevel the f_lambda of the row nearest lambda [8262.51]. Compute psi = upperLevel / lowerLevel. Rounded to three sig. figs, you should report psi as 1.02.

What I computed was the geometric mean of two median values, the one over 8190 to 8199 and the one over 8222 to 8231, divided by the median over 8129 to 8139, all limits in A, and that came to 0.971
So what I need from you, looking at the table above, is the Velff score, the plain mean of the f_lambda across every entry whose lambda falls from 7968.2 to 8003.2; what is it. 19.7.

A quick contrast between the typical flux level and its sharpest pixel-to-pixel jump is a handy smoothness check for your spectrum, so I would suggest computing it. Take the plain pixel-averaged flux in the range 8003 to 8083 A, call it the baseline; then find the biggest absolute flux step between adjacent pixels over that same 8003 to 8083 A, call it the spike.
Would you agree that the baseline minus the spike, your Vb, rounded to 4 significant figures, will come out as 19.18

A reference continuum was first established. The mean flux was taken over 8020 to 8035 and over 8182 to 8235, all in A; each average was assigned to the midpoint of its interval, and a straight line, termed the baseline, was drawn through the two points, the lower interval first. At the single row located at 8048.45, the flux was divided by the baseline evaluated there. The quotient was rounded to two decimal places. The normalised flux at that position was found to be 1.02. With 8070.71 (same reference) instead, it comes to 1.00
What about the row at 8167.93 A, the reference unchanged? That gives 1.01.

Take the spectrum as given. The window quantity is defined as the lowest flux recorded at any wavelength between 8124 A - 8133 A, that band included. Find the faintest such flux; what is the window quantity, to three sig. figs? 19.0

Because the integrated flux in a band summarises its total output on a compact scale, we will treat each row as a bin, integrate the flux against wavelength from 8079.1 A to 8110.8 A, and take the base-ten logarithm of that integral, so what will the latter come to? 2.78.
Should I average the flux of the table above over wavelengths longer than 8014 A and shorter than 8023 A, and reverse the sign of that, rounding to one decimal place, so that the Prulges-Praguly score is -19.7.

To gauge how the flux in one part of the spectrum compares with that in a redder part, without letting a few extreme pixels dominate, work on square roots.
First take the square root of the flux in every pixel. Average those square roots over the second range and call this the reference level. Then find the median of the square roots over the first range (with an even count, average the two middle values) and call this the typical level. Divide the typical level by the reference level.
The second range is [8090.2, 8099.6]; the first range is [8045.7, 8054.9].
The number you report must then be 1.02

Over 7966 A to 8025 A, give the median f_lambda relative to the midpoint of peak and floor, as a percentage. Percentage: 99.5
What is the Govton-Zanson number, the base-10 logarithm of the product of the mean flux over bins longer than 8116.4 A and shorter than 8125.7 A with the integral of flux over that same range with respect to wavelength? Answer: 3.53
